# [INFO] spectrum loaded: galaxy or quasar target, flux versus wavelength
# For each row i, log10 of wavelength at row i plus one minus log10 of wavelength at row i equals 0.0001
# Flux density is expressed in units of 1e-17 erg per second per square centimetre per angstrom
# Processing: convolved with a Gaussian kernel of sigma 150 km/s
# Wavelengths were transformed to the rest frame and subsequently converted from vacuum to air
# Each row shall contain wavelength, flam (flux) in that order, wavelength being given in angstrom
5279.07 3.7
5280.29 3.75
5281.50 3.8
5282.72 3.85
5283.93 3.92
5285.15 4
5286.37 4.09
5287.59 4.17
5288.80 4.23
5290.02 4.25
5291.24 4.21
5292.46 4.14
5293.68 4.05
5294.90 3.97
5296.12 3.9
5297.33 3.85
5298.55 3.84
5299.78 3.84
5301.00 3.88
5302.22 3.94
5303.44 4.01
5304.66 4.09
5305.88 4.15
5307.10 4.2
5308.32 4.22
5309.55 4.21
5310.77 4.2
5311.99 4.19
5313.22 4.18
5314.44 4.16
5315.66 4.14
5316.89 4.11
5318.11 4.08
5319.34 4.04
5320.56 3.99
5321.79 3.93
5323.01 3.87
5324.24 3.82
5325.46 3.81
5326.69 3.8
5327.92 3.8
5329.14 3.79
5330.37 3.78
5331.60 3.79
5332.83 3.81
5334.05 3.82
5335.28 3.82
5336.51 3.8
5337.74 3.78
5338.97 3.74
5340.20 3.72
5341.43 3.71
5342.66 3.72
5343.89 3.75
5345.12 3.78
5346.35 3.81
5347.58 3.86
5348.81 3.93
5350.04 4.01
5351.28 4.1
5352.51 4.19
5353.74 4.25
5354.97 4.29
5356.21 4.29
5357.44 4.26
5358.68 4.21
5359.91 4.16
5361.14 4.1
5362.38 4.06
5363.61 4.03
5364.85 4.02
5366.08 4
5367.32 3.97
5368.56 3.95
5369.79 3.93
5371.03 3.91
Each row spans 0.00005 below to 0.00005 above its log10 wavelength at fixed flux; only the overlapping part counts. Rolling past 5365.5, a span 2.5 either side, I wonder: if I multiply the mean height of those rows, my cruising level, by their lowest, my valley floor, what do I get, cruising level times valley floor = 15.9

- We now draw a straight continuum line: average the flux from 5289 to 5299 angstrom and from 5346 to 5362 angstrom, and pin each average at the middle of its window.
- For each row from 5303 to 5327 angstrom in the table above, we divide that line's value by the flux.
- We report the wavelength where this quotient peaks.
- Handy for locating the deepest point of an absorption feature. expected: 5326.69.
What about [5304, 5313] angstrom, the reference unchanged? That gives 5304.66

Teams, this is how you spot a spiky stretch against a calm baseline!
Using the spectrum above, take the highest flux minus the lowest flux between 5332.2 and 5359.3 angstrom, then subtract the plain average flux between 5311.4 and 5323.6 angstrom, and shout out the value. -3.49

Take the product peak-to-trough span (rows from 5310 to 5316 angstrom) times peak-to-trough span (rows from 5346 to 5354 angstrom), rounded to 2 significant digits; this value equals 0.026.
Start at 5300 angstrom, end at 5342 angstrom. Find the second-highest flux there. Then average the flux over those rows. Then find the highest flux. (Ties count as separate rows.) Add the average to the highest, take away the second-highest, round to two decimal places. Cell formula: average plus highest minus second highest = 3.96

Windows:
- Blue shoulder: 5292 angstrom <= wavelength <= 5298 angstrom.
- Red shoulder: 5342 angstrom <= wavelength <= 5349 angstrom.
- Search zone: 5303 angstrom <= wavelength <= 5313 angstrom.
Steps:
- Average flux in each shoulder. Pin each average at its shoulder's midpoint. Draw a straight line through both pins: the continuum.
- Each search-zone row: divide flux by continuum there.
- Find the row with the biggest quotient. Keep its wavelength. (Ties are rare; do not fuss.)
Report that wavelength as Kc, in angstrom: 5308.32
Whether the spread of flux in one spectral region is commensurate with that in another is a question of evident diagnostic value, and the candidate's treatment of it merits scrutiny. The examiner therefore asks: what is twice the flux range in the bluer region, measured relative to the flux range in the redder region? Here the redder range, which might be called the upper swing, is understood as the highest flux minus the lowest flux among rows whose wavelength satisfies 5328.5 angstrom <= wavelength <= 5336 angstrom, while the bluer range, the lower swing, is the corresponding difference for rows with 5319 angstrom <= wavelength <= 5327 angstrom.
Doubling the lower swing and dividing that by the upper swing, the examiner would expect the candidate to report 12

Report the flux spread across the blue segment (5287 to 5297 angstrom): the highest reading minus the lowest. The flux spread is 0.35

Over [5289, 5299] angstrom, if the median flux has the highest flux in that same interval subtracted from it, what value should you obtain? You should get -0.24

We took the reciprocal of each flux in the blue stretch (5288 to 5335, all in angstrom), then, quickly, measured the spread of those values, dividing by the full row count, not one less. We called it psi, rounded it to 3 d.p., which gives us 0.010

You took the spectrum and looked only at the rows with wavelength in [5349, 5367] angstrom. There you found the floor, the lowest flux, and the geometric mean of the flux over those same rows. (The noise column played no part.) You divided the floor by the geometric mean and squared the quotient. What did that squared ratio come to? 0.93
